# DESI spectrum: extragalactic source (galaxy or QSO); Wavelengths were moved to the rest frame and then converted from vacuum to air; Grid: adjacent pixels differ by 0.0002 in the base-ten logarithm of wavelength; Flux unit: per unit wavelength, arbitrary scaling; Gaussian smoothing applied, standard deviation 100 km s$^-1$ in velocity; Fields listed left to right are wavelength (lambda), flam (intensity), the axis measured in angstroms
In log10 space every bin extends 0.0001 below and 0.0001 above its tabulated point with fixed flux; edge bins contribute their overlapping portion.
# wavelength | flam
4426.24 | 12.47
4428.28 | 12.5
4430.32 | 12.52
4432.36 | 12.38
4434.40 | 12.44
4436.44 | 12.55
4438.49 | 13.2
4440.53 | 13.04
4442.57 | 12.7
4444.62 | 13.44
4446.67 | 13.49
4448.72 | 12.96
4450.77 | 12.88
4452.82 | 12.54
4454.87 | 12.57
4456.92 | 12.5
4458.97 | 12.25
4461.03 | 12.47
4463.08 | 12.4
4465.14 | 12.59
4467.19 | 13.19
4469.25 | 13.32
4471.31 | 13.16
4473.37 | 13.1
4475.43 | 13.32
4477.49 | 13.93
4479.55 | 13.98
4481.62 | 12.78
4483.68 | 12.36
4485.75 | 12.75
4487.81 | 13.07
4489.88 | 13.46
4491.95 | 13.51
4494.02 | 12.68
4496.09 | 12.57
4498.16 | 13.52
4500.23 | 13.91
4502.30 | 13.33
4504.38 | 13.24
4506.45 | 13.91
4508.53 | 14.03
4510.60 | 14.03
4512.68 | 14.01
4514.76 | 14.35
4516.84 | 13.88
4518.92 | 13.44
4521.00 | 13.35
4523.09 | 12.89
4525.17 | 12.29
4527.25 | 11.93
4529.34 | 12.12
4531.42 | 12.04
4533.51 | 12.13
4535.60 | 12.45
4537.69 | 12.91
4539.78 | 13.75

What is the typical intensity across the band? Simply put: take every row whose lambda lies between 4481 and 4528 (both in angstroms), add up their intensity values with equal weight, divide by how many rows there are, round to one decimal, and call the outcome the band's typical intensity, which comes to 13.3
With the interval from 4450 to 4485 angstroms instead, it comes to 12.9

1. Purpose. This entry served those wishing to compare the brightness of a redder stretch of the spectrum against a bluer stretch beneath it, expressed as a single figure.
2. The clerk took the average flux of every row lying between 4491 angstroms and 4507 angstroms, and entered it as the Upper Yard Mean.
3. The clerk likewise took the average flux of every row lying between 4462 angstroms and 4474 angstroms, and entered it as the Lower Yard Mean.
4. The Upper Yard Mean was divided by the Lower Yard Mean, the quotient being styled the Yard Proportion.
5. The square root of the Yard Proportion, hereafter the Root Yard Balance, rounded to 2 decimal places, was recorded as 1.01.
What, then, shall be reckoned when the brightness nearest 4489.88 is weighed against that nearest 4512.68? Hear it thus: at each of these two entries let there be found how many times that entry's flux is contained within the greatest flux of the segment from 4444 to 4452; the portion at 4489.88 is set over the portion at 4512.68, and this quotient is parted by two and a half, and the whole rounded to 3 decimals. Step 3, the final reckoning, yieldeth 0.416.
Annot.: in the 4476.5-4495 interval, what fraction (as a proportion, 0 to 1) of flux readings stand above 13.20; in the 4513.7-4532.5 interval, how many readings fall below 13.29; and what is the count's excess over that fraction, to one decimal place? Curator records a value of 4.6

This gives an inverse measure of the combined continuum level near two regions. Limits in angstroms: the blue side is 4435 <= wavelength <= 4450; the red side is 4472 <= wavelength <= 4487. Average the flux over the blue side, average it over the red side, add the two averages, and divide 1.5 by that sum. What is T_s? 0.0572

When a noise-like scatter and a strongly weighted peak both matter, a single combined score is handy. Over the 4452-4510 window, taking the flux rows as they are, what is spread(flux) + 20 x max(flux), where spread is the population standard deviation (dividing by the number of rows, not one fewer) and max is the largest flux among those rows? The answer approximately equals 281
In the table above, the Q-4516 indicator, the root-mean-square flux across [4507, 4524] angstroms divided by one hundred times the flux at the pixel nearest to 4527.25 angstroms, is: 0.0115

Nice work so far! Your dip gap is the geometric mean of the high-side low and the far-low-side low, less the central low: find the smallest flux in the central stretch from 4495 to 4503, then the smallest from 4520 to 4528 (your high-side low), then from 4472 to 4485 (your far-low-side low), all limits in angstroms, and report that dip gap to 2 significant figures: -0.43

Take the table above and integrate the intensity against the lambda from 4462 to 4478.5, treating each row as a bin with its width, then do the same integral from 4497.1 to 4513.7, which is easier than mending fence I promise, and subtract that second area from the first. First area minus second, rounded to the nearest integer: -12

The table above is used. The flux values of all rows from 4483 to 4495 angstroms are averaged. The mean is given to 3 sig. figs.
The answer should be 13.0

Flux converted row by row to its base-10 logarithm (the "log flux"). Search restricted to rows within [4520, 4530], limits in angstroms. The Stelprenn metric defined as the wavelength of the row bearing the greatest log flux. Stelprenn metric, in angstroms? 4521.00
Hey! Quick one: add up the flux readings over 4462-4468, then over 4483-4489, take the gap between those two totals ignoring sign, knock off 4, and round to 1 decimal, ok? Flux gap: -4.0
